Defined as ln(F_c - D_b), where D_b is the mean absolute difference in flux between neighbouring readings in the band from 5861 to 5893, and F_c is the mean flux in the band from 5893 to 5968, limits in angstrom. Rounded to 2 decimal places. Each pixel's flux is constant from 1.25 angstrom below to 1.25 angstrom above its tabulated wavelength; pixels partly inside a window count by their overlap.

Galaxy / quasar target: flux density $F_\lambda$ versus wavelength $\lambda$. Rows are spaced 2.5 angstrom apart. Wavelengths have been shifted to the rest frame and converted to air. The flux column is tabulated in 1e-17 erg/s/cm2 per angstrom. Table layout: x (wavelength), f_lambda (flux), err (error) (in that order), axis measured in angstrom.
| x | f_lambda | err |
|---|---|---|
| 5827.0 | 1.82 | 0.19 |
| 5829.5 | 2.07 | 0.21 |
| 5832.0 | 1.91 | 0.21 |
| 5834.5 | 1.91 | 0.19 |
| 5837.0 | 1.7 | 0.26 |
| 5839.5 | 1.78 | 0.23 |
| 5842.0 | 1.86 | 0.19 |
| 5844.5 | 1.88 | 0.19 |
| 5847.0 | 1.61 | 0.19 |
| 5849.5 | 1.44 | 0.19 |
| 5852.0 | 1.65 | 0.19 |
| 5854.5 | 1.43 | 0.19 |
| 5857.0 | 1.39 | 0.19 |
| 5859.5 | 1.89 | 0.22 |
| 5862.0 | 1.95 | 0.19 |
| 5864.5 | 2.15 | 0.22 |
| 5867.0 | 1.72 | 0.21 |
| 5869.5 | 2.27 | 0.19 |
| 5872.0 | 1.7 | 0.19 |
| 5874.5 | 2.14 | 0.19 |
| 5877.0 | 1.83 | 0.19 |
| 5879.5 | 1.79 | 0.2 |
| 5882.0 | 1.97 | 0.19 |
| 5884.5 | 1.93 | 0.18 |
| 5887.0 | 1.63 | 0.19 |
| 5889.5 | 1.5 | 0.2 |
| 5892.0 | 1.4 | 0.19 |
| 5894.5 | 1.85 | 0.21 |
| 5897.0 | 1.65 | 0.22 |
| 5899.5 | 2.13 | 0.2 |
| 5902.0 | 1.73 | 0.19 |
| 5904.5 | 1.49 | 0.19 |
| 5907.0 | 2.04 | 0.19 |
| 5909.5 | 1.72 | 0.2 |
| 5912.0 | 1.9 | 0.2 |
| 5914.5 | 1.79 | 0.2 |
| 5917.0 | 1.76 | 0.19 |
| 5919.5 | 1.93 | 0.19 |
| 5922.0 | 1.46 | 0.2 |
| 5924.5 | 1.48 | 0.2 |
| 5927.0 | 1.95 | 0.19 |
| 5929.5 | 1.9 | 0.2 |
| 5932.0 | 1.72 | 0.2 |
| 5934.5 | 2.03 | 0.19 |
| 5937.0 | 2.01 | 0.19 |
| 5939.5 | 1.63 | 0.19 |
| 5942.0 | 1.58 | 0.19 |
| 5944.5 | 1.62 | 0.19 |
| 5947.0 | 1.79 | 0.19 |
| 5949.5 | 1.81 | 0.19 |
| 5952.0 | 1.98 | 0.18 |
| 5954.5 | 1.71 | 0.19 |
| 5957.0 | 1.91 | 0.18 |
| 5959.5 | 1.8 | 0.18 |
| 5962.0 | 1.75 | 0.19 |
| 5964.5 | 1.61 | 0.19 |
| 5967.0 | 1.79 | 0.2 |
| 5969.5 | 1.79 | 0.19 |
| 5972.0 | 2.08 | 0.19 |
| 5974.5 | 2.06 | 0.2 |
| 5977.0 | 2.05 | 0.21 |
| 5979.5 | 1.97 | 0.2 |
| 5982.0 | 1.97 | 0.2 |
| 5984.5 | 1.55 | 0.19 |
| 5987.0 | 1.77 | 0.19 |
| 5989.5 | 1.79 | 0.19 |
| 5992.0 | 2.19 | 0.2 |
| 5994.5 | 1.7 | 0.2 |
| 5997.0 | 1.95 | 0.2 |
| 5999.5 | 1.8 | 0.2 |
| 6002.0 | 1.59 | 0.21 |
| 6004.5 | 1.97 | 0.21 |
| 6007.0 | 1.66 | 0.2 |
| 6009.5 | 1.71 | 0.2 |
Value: 0.41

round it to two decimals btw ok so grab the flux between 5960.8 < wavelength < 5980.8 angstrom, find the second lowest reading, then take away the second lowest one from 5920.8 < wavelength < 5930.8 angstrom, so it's 0.27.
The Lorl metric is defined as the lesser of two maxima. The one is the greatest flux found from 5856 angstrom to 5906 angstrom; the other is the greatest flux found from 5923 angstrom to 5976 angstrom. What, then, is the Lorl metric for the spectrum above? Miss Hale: 2.08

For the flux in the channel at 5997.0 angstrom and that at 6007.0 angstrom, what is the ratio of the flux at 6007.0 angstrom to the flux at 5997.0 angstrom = 0.85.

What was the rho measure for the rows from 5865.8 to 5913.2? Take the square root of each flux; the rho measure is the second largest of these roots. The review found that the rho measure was 1.46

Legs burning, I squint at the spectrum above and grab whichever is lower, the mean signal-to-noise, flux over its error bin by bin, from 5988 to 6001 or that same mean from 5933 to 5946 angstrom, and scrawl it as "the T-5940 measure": 9.3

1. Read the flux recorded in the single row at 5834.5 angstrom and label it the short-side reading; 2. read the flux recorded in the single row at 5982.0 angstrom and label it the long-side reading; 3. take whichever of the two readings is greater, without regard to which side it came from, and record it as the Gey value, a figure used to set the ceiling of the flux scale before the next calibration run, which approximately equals 1.97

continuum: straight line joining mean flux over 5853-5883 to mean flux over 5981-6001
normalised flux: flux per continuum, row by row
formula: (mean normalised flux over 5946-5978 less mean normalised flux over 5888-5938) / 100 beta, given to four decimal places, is 0.0005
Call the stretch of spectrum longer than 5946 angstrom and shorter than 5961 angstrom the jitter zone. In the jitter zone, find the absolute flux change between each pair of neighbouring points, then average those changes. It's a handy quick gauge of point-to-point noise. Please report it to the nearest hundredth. 0.15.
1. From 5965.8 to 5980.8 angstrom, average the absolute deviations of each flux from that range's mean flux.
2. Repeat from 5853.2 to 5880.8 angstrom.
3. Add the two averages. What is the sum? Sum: 0.328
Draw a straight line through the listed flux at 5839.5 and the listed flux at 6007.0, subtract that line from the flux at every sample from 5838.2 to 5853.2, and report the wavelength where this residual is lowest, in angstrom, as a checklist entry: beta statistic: 5849.5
